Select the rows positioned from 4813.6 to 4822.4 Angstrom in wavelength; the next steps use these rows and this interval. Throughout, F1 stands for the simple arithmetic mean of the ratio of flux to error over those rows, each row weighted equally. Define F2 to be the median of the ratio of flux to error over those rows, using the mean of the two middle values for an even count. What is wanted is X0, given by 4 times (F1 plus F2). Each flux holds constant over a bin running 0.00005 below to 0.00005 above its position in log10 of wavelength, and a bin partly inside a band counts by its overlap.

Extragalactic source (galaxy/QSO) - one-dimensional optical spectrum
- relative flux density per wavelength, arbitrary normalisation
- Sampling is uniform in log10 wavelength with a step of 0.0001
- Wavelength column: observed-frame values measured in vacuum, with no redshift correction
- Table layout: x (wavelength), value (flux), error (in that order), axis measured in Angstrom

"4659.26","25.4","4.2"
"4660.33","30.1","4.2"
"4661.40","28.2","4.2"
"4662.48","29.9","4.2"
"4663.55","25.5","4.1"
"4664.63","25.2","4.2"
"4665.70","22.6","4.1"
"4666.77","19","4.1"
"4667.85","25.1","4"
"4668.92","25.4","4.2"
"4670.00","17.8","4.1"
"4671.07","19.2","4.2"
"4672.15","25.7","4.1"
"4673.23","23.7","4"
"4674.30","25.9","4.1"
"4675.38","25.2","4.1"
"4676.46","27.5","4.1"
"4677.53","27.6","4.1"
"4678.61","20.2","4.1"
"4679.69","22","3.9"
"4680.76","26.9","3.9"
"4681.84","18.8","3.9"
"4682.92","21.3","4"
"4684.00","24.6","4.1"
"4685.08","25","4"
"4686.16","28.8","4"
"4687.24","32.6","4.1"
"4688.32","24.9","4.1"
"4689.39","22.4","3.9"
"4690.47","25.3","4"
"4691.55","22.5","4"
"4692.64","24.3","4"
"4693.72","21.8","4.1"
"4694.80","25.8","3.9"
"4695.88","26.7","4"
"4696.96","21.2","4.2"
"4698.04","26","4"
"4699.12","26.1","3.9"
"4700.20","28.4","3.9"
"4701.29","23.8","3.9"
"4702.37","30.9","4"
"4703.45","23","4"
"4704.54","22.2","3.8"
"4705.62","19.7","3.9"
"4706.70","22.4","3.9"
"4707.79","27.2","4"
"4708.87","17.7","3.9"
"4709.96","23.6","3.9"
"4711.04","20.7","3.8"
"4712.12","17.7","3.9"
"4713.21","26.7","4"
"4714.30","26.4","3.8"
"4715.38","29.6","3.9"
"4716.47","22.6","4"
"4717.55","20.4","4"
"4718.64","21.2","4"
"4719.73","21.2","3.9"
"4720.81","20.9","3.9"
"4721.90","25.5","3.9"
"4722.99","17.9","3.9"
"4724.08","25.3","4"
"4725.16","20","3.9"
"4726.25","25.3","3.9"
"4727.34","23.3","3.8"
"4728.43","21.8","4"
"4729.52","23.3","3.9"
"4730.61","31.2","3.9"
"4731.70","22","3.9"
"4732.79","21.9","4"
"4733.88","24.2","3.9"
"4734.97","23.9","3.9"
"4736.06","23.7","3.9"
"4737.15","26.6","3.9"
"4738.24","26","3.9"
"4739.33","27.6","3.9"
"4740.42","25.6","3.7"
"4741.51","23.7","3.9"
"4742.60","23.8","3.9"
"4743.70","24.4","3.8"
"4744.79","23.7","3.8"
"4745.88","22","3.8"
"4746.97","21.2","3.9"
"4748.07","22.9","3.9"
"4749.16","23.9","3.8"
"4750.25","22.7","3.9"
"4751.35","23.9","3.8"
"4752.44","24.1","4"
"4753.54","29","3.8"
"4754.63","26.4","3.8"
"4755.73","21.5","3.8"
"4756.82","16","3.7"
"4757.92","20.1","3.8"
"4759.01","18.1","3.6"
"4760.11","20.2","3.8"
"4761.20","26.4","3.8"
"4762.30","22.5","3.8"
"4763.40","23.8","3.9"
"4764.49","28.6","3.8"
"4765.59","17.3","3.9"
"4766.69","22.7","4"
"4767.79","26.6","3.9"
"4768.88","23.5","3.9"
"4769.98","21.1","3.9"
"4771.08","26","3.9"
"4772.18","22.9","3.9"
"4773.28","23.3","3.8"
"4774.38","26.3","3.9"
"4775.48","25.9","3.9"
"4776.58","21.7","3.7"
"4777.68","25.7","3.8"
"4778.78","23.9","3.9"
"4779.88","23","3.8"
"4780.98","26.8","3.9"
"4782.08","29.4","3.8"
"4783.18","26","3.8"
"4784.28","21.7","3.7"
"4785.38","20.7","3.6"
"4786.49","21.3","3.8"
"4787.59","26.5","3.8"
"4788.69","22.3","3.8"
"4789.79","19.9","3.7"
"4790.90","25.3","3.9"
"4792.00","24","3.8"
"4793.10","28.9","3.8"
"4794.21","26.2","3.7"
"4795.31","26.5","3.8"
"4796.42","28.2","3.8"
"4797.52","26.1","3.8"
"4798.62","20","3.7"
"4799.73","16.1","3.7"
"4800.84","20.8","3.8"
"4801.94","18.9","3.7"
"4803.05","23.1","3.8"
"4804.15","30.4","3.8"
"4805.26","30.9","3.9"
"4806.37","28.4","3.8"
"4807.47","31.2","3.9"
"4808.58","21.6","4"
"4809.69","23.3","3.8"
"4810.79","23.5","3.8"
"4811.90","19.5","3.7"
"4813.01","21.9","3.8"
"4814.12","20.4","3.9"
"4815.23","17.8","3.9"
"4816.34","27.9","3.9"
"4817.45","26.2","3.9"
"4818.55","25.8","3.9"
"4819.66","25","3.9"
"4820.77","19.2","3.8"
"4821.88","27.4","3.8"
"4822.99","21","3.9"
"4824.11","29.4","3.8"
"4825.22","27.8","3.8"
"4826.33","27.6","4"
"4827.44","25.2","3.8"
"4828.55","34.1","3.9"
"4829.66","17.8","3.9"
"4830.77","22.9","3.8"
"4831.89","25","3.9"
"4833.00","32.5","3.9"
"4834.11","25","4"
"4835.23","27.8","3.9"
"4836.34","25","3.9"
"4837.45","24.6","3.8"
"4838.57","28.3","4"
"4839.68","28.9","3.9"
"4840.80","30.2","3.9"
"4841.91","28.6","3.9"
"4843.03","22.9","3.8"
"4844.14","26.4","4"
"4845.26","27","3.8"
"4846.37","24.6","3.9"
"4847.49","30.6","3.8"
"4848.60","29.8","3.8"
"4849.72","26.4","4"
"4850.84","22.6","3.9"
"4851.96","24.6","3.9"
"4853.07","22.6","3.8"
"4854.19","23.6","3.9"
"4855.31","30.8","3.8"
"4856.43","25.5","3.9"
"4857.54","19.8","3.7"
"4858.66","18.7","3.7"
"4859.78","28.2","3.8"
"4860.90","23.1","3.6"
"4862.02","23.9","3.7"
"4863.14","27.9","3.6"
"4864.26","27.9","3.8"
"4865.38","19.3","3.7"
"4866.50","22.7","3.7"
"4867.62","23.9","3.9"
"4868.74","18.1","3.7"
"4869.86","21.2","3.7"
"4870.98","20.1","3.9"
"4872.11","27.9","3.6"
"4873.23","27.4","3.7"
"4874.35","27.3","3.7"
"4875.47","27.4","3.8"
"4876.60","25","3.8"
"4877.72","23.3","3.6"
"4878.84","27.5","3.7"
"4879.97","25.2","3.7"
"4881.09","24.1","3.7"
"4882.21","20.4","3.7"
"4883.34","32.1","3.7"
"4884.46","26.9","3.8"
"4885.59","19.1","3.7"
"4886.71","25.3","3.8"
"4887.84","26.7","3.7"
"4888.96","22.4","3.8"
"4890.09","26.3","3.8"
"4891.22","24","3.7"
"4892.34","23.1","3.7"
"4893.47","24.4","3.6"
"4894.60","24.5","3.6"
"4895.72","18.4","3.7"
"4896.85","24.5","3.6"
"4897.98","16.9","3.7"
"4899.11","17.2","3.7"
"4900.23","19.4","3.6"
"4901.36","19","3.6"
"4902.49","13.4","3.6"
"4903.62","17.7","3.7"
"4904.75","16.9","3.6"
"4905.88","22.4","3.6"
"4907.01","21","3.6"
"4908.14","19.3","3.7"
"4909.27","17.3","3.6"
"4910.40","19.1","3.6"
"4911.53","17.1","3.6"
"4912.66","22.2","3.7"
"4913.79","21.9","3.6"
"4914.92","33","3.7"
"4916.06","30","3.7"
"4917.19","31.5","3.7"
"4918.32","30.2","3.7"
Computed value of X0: 50.5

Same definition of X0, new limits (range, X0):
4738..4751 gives 49.6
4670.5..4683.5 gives 47.6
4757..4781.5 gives 48.7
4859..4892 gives 52.8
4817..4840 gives 53.3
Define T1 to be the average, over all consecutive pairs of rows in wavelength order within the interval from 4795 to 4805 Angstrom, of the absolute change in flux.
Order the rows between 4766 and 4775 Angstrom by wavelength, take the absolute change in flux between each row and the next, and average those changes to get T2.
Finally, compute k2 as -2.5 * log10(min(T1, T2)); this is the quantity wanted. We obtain -1.2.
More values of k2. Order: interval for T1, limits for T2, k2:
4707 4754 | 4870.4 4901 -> -1.2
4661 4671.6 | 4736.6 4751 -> -0.2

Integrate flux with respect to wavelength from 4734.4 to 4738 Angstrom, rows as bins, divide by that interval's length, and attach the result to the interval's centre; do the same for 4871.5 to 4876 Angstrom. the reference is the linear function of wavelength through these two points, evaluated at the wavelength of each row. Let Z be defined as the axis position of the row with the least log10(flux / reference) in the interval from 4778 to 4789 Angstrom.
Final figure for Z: 4785.38 Angstrom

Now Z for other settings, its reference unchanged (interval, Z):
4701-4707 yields 4705.62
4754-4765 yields 4756.82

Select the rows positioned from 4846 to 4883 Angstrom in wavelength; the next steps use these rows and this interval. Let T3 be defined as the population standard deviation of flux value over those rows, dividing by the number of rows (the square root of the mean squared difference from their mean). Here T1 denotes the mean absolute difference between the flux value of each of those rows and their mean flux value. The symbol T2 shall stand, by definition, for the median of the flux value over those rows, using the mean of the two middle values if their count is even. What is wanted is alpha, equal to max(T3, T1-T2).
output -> 3.39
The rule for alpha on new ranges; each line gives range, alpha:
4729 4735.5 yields 3.16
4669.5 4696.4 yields 3.32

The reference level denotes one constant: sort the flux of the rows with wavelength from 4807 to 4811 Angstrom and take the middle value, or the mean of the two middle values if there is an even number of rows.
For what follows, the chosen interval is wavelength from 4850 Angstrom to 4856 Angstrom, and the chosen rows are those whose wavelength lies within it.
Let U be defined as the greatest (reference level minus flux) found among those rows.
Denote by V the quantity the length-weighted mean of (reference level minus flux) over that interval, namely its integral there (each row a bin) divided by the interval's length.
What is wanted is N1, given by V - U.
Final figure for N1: -2.3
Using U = 0.8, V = -1.5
